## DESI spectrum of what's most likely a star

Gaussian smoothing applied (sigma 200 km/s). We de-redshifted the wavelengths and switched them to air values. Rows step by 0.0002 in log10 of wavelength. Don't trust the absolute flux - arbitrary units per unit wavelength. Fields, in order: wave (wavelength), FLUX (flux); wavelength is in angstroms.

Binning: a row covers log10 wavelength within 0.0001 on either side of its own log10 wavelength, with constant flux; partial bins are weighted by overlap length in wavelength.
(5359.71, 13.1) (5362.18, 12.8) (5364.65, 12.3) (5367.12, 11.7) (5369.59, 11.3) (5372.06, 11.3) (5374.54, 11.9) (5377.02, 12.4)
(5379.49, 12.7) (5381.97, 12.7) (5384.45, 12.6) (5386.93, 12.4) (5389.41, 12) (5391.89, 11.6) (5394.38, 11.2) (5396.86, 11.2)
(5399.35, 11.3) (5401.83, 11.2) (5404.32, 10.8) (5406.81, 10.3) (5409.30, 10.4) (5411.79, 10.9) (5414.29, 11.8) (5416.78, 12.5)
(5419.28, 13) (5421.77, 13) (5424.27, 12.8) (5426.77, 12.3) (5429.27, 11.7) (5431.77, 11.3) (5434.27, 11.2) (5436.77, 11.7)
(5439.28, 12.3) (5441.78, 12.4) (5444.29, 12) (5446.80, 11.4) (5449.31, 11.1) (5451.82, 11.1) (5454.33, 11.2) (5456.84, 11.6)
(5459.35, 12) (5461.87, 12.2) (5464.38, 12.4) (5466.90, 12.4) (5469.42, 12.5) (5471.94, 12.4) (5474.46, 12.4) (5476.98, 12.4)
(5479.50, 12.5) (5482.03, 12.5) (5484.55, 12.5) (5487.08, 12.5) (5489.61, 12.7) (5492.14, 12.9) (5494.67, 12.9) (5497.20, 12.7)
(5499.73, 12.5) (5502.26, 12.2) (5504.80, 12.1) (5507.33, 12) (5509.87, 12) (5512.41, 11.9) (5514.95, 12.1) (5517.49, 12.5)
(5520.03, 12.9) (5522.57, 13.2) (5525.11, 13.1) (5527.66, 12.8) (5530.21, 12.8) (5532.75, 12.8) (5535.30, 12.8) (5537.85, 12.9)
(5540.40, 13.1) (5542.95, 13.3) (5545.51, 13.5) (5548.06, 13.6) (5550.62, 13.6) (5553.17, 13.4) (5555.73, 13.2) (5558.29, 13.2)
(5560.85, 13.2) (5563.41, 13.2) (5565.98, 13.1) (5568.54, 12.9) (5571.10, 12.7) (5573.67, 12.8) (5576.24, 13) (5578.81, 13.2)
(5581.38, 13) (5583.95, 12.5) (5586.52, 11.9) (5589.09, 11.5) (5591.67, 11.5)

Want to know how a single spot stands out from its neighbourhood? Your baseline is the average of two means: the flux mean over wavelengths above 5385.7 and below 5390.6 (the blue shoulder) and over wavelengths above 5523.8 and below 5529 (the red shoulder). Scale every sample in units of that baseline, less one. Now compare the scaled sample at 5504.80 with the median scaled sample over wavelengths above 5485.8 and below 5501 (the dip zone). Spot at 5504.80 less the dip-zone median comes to -0.05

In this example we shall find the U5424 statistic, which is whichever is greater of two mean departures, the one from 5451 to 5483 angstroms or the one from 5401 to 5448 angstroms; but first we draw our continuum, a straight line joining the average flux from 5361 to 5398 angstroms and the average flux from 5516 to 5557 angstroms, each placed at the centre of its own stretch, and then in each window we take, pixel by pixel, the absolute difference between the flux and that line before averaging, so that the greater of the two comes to 0.80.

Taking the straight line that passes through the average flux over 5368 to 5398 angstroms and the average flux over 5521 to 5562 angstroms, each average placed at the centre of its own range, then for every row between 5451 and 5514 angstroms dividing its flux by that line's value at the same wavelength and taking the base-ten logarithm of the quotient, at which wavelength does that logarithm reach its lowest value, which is 5451.82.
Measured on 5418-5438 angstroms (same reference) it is 5434.27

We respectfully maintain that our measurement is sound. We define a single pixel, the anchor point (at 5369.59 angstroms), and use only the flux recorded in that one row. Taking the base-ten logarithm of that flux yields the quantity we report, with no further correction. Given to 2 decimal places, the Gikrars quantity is 1.05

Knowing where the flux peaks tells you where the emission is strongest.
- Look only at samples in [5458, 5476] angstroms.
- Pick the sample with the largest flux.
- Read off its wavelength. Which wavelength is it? 5469.42 angstroms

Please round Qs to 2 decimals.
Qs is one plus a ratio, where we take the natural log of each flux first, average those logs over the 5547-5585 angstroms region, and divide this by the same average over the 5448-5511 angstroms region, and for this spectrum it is 2.03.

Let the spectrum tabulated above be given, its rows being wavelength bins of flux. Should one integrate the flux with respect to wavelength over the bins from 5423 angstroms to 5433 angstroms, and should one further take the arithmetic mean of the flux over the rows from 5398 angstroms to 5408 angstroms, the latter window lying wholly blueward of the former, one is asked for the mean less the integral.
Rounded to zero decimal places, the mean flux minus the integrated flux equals -109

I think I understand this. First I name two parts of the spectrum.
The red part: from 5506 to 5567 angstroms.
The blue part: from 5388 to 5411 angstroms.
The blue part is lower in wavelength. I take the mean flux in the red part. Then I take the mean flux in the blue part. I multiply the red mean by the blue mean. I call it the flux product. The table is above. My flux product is 144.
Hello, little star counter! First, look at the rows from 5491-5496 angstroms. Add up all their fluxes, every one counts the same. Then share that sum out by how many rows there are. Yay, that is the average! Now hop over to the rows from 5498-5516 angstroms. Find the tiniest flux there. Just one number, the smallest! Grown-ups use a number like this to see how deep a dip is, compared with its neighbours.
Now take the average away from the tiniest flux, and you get -1.00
